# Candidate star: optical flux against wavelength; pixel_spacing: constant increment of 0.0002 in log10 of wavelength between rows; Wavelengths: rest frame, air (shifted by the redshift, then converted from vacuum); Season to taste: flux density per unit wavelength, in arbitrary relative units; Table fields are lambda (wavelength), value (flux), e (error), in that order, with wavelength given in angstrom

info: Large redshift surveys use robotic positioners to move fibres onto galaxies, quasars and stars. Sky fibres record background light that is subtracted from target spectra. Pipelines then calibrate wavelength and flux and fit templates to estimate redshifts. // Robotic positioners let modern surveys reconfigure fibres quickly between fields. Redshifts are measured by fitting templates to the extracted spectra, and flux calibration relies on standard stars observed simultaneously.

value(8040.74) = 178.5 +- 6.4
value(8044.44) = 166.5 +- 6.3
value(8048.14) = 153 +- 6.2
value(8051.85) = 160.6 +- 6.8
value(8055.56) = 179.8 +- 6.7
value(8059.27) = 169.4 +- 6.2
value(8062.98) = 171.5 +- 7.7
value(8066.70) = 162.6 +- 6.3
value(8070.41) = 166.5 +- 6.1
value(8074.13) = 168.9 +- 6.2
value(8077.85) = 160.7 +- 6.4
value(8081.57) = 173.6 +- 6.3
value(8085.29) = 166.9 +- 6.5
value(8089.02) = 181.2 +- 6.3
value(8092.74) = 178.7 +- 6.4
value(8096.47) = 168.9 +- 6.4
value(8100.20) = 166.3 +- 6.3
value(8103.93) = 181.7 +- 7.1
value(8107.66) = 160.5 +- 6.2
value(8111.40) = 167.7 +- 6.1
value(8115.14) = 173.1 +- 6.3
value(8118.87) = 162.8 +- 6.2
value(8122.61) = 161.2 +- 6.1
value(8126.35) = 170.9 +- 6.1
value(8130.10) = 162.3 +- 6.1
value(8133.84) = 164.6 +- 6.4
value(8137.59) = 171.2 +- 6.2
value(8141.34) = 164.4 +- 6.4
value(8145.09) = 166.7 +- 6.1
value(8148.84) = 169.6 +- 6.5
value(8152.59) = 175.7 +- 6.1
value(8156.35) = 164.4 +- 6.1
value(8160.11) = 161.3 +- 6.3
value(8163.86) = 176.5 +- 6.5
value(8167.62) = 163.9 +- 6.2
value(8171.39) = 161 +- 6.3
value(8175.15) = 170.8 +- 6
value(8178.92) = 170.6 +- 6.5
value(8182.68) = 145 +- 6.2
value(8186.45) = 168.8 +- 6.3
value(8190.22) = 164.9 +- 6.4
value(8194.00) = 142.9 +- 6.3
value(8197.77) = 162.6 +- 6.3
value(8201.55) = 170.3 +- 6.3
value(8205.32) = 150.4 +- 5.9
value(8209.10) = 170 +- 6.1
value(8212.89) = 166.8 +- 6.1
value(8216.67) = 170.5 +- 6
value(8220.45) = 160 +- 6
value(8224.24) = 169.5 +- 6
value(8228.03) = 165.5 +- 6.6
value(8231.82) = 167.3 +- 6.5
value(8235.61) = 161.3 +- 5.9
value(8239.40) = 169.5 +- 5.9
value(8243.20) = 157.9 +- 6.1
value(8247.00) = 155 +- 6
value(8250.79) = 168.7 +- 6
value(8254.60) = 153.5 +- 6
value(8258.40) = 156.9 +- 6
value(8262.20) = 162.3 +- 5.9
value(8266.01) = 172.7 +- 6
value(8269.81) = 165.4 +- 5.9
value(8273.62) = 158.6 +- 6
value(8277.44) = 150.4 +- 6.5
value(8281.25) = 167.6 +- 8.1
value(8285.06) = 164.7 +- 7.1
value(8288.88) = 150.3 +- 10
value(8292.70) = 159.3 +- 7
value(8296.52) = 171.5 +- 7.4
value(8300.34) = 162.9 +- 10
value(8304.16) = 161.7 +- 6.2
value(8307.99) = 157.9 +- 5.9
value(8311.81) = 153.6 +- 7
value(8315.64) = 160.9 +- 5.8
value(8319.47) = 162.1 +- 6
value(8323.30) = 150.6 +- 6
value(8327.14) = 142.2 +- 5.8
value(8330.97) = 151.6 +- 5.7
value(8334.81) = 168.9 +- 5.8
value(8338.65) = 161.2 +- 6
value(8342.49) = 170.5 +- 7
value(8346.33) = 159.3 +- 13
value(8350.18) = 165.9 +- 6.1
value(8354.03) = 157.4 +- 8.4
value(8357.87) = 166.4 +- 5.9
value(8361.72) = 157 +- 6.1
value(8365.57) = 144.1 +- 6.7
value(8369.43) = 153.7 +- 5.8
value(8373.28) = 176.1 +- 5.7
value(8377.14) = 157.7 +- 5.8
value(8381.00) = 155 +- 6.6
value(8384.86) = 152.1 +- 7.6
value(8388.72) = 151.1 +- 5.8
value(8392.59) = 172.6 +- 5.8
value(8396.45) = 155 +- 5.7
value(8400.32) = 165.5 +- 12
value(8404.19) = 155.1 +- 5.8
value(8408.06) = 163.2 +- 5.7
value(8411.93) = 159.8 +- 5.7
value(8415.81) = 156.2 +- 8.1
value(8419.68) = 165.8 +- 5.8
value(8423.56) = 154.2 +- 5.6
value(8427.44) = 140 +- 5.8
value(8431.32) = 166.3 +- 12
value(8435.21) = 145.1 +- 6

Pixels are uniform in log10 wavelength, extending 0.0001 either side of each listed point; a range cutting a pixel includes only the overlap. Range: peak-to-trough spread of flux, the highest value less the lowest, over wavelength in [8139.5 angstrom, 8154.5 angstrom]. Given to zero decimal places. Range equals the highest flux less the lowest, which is 11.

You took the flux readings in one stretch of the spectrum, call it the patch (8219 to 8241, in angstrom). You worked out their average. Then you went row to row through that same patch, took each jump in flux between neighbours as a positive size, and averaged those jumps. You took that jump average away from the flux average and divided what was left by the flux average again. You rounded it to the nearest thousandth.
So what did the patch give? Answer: 0.964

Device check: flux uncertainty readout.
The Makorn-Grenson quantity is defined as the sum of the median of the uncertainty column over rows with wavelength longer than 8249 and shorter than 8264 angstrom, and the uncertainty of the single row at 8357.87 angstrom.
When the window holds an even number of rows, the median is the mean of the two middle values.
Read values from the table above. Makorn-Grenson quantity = 11.9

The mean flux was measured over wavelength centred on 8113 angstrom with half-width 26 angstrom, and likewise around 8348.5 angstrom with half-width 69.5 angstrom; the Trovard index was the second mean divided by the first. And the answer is 0.942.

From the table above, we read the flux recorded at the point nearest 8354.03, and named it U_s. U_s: 157.4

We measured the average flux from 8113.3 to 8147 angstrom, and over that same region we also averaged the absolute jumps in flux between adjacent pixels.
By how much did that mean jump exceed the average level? -160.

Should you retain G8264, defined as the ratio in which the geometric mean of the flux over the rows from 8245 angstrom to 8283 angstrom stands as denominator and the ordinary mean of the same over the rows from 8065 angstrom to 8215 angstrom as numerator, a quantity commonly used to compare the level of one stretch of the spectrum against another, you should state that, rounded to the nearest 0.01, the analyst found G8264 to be 1.03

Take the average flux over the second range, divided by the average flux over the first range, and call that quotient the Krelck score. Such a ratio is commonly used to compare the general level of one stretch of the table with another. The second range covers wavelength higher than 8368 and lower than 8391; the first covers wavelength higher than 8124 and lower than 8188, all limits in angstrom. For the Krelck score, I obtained 0.95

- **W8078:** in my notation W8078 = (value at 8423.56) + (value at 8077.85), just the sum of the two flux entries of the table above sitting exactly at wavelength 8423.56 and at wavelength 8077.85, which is 315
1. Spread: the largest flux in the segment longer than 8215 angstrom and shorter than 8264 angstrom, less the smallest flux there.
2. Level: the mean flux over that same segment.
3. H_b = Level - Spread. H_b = 146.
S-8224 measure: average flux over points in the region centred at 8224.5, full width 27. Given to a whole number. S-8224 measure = 166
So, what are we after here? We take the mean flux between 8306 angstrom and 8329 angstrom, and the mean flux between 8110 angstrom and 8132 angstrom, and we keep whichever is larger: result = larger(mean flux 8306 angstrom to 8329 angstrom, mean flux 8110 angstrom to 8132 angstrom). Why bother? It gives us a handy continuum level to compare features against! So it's 166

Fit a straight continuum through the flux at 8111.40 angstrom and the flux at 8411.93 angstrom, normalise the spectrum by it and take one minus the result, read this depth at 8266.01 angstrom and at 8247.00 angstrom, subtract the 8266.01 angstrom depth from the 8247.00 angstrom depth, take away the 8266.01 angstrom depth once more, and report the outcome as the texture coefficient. 0.166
